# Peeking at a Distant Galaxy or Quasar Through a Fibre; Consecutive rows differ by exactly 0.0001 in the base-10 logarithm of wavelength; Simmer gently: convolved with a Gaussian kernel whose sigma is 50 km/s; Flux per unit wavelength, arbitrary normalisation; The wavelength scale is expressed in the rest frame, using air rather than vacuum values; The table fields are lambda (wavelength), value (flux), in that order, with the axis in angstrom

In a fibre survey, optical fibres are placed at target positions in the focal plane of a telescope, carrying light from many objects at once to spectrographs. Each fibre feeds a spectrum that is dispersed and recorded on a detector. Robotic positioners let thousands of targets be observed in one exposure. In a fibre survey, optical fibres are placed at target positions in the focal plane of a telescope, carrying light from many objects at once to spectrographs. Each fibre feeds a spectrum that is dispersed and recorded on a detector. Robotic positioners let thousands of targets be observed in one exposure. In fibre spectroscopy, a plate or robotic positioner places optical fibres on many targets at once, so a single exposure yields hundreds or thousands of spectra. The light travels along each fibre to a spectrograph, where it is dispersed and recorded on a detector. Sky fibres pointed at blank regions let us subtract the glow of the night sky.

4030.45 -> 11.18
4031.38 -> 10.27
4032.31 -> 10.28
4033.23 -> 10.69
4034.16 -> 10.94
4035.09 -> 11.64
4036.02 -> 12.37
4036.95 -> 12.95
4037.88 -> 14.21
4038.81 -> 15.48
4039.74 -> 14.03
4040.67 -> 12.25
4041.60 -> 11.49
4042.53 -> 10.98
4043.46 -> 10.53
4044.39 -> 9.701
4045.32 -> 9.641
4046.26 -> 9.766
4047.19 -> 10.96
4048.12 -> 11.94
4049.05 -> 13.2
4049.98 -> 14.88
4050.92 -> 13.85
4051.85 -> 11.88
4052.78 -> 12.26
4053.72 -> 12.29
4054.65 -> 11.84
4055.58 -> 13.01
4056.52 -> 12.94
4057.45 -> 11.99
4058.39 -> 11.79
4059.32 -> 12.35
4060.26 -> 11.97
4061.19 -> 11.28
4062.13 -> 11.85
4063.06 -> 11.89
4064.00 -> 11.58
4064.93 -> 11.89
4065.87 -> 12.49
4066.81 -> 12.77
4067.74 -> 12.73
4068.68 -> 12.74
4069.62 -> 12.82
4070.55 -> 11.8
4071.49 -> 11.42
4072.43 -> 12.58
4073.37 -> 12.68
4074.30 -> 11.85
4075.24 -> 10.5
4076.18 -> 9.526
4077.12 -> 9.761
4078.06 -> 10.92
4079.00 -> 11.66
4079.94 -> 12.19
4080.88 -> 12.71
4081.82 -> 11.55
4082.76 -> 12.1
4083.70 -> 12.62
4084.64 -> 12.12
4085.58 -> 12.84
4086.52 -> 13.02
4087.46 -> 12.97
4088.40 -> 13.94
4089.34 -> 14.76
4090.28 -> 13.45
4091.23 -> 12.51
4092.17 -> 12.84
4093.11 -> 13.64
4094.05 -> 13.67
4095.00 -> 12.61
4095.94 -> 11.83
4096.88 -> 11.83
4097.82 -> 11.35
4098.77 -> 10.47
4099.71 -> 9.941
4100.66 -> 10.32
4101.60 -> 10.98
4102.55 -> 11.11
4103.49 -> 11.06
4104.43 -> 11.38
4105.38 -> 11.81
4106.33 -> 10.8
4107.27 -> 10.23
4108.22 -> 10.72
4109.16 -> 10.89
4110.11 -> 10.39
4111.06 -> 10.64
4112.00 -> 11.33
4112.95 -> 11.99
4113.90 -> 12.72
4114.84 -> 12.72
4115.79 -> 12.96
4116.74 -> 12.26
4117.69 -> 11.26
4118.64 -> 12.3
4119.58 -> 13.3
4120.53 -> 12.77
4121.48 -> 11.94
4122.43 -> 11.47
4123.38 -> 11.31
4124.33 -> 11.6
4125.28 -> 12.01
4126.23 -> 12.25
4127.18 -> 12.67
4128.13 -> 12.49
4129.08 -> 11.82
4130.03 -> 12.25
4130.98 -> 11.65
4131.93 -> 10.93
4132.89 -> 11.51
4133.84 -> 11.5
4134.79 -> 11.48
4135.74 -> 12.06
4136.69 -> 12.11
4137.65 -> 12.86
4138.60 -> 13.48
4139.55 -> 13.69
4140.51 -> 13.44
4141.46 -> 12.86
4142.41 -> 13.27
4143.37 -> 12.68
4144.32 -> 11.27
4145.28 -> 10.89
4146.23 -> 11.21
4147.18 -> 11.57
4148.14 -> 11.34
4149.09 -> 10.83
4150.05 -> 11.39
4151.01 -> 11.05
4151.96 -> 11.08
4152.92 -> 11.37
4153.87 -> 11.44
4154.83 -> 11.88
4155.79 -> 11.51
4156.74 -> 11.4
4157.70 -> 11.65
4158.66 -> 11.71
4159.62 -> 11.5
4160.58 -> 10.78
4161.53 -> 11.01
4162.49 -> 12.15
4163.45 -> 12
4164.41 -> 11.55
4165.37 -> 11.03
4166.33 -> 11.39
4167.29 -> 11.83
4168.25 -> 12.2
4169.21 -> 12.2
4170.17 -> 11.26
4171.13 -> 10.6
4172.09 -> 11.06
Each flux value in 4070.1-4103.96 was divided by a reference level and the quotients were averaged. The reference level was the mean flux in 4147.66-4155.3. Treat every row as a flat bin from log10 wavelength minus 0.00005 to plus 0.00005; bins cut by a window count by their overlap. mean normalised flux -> 1.06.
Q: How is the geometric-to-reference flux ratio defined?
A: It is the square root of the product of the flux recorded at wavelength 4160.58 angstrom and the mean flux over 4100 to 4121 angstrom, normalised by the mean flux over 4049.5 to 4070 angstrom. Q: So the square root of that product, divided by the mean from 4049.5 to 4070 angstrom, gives 0.899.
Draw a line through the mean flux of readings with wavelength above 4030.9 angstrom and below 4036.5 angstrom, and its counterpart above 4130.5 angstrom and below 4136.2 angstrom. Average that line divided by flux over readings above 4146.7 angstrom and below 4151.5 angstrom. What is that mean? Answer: 1.03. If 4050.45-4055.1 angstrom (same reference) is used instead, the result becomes 0.90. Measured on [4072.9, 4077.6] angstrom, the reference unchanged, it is 1.05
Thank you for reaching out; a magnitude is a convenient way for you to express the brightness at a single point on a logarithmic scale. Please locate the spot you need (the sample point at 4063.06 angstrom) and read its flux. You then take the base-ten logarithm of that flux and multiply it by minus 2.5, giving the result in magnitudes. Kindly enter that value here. -2.69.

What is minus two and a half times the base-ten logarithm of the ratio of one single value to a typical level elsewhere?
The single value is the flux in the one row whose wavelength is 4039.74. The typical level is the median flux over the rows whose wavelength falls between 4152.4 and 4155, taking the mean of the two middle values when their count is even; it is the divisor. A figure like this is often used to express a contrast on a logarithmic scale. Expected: -0.22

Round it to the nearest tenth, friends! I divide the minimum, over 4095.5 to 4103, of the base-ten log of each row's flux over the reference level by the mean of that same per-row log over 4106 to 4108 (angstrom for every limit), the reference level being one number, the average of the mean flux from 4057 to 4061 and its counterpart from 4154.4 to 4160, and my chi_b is 1.5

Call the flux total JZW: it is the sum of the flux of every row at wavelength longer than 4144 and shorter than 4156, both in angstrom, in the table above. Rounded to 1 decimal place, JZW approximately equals 146.8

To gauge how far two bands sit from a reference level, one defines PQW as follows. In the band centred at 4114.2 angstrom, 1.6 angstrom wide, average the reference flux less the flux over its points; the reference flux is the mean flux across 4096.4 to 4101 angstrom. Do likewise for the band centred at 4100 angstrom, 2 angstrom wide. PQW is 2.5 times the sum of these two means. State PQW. -3.2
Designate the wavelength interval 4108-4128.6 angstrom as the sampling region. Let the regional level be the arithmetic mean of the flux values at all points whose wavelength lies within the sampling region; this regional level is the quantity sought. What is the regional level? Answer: 11.9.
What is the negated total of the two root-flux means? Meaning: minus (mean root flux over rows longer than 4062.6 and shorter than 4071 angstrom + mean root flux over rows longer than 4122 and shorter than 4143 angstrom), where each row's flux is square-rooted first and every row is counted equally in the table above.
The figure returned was -7.00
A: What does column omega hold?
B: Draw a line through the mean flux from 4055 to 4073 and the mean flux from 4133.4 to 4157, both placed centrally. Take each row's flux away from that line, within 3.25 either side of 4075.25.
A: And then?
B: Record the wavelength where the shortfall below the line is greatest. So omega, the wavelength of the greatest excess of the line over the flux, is 4076.18 angstrom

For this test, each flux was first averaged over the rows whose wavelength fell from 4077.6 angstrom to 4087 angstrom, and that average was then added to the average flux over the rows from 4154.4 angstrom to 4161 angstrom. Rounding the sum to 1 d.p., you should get 23.7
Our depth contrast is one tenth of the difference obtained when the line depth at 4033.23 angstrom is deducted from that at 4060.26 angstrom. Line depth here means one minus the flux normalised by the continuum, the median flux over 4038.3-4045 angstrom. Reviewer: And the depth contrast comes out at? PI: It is -0.011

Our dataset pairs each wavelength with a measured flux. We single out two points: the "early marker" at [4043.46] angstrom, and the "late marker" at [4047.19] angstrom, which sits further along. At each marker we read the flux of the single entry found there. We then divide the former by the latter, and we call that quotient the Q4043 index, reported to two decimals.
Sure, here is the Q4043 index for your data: 0.96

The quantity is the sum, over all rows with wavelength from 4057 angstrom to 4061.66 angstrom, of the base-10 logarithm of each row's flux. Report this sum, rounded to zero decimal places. 5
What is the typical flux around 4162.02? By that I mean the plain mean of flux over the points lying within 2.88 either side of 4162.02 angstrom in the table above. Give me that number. 11.5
